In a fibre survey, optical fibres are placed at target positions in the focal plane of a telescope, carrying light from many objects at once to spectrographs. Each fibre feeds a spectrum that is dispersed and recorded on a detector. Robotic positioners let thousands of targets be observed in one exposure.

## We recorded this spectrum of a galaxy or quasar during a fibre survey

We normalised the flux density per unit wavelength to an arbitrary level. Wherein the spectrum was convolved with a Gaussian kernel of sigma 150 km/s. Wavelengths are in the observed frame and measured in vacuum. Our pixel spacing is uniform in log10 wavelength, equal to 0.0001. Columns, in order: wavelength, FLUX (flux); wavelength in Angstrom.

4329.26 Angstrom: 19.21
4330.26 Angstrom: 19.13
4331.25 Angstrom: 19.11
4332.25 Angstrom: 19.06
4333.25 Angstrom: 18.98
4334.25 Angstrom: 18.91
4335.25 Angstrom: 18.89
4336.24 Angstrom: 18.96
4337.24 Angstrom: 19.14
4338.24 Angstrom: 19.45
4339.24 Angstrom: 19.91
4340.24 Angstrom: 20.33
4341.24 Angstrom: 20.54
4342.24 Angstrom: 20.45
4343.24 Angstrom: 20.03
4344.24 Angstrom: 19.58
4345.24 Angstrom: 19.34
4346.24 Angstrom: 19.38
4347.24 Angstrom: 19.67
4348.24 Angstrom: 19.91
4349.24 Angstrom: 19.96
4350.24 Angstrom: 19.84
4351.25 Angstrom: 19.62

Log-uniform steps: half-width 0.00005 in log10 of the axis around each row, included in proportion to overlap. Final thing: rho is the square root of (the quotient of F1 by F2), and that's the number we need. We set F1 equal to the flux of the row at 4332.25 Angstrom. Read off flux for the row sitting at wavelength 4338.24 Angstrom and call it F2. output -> 0.99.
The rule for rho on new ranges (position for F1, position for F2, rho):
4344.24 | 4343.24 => 0.99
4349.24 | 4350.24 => 1.00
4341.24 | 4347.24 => 1.02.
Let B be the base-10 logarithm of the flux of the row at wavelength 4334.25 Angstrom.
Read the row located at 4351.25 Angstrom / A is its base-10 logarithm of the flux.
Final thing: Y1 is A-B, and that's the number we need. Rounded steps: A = 1.293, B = 1.28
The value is 0.016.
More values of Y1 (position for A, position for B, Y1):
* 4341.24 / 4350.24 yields 0.015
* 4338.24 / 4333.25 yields 0.011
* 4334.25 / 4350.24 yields -0.021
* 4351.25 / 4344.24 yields 0.001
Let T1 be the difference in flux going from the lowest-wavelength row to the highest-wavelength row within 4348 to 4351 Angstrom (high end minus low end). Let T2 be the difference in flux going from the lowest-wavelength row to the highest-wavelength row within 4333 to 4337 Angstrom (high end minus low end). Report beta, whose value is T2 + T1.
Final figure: -0.09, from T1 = -0.07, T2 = -0.02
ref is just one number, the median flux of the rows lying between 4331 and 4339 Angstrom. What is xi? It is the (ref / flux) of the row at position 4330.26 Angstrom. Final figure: 0.99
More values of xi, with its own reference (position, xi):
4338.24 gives 0.98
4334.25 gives 1.01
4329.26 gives 0.99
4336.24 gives 1.00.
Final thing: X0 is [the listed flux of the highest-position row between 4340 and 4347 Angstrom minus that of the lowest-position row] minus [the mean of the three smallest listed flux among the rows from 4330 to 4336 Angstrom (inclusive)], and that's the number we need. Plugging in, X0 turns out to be -19.9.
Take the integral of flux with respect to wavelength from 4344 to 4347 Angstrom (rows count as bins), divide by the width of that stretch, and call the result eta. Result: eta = 19.5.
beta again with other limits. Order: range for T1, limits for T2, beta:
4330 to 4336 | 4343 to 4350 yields -0.31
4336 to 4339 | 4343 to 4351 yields 0.30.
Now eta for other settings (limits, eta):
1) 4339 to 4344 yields 20.2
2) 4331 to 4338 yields 19.0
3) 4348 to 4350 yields 20.0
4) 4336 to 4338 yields 19.1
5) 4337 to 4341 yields 19.8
